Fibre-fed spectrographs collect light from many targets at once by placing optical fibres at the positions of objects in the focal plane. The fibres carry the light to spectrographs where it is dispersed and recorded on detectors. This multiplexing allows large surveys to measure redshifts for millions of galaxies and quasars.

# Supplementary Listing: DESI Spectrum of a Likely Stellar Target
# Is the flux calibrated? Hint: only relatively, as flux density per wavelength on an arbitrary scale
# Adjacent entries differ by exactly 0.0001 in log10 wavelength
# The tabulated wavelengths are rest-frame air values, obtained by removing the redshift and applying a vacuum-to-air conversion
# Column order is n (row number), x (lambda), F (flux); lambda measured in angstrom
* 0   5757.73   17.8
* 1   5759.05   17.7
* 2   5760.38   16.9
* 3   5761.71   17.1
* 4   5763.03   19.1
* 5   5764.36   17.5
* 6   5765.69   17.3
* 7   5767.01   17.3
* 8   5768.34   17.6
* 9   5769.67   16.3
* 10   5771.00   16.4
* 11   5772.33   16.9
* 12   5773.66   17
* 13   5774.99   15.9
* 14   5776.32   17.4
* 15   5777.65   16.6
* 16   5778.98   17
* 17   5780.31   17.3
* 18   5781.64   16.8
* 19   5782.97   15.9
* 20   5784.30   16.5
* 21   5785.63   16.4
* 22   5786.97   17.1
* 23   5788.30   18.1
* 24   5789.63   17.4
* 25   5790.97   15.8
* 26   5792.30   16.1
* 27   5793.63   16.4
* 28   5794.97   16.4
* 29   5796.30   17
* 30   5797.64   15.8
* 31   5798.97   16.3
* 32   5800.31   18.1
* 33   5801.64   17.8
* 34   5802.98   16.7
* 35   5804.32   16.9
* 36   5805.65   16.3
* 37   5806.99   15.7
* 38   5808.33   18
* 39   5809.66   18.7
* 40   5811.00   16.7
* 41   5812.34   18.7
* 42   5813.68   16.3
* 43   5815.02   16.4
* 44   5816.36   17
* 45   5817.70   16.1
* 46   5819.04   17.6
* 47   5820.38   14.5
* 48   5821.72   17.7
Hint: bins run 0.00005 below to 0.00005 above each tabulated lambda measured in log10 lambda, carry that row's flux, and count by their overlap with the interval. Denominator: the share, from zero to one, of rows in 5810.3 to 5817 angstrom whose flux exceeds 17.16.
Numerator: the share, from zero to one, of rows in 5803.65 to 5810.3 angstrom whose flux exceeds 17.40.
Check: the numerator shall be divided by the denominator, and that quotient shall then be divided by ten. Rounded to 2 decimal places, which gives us 0.20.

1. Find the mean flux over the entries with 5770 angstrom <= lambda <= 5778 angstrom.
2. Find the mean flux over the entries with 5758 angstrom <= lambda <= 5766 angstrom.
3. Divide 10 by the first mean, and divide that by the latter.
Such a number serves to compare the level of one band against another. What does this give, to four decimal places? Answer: 0.0340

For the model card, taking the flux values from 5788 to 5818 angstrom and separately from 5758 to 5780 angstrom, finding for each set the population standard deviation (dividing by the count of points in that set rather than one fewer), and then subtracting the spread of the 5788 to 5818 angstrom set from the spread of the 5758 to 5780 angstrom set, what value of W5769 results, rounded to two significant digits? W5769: -0.20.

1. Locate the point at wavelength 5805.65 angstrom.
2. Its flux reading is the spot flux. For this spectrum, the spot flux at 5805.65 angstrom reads 16.3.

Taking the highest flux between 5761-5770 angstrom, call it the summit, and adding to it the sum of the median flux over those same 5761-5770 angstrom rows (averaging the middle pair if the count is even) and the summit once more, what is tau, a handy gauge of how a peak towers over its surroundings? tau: 55.5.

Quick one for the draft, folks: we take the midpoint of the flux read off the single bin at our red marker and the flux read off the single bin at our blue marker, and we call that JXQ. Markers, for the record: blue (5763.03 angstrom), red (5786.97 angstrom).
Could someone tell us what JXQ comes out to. 18.1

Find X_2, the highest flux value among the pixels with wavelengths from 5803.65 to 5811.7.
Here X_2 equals 18.7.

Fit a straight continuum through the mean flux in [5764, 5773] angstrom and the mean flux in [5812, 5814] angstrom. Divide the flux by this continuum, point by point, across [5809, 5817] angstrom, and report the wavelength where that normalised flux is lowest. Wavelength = 5813.68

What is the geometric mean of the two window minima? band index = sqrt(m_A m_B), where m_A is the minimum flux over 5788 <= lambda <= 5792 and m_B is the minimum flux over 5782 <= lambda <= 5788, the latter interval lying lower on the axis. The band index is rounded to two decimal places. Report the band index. 15.85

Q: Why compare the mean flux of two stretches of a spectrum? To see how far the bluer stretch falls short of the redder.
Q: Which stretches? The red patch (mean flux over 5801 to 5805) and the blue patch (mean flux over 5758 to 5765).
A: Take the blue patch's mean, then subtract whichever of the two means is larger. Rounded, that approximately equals 0.0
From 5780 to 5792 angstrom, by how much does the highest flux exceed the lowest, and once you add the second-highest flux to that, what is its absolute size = 19.7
